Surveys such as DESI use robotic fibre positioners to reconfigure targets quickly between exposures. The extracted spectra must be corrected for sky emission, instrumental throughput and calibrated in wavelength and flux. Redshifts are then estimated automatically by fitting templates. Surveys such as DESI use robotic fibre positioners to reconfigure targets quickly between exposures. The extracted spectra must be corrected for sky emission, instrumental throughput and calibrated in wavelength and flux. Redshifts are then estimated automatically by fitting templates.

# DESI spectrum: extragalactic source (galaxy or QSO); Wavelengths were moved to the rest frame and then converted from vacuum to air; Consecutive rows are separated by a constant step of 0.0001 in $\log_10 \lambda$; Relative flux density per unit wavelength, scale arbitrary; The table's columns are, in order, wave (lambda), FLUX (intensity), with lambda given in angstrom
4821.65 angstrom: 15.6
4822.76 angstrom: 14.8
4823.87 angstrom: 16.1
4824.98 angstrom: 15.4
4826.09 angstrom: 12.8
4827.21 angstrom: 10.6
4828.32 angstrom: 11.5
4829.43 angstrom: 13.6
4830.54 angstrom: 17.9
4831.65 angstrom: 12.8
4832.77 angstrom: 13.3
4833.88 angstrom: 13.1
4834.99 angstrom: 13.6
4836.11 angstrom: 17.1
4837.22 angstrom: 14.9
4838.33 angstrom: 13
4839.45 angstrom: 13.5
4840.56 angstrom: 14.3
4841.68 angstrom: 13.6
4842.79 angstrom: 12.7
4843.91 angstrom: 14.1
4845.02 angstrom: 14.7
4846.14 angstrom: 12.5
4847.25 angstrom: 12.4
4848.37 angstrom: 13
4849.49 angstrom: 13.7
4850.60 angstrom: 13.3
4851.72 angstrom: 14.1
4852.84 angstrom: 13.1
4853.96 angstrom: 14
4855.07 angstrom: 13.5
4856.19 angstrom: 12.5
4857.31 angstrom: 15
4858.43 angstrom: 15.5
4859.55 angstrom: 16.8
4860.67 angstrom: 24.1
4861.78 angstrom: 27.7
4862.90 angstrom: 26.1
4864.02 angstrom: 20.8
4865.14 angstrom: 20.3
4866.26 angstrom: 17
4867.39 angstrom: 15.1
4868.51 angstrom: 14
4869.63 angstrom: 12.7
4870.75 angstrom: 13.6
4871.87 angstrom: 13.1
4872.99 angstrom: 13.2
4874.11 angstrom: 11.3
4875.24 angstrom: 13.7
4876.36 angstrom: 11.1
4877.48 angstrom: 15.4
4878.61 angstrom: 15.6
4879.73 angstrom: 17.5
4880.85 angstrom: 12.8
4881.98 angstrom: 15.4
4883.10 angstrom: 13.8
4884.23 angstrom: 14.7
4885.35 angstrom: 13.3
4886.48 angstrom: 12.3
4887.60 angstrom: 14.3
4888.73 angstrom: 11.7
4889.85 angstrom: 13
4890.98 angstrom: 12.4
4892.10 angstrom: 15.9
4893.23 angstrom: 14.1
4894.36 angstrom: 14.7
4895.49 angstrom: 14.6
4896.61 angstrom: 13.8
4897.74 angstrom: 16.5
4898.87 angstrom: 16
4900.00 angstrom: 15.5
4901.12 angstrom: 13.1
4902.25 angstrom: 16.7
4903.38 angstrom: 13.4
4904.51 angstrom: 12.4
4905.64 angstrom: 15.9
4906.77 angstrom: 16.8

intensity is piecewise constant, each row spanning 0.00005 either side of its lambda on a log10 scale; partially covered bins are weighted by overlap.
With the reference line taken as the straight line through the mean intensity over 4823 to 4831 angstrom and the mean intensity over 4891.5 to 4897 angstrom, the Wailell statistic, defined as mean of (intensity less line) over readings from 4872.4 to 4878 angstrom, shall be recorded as -1.5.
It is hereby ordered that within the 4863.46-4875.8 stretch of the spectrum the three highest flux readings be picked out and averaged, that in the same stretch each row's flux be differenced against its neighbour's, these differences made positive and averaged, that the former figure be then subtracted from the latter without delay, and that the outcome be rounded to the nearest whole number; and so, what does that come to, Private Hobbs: -18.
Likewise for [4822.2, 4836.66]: -15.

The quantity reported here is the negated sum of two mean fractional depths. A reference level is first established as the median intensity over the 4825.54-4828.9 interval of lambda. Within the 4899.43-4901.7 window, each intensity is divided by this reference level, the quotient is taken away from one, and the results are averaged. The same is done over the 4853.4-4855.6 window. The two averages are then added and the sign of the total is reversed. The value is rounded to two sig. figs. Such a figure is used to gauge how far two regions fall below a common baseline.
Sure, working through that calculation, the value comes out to 0.44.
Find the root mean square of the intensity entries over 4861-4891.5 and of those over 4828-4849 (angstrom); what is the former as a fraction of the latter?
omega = 1.14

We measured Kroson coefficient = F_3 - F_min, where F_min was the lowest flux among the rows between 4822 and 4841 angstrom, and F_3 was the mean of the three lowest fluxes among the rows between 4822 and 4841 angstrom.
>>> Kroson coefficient 1.0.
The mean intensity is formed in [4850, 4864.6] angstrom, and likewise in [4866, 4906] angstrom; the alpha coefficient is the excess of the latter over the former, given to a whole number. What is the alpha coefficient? -3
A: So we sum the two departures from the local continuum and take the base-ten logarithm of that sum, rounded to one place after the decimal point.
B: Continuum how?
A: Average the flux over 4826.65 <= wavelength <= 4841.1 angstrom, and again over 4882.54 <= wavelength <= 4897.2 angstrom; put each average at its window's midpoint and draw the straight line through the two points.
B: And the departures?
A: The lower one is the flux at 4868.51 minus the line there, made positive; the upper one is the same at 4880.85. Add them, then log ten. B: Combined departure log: 0.1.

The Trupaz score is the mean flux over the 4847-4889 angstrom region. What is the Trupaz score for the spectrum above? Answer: 15.2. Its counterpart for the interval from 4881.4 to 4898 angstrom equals 14.0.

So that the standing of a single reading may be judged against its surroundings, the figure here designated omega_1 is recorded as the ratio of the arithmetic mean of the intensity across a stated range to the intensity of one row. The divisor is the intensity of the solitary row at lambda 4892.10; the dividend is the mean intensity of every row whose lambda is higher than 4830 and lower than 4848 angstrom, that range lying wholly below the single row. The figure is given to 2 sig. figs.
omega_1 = 0.88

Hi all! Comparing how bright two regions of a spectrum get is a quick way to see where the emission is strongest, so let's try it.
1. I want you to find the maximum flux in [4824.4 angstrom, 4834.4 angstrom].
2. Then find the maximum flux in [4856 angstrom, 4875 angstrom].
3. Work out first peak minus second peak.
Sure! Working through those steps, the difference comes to -10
